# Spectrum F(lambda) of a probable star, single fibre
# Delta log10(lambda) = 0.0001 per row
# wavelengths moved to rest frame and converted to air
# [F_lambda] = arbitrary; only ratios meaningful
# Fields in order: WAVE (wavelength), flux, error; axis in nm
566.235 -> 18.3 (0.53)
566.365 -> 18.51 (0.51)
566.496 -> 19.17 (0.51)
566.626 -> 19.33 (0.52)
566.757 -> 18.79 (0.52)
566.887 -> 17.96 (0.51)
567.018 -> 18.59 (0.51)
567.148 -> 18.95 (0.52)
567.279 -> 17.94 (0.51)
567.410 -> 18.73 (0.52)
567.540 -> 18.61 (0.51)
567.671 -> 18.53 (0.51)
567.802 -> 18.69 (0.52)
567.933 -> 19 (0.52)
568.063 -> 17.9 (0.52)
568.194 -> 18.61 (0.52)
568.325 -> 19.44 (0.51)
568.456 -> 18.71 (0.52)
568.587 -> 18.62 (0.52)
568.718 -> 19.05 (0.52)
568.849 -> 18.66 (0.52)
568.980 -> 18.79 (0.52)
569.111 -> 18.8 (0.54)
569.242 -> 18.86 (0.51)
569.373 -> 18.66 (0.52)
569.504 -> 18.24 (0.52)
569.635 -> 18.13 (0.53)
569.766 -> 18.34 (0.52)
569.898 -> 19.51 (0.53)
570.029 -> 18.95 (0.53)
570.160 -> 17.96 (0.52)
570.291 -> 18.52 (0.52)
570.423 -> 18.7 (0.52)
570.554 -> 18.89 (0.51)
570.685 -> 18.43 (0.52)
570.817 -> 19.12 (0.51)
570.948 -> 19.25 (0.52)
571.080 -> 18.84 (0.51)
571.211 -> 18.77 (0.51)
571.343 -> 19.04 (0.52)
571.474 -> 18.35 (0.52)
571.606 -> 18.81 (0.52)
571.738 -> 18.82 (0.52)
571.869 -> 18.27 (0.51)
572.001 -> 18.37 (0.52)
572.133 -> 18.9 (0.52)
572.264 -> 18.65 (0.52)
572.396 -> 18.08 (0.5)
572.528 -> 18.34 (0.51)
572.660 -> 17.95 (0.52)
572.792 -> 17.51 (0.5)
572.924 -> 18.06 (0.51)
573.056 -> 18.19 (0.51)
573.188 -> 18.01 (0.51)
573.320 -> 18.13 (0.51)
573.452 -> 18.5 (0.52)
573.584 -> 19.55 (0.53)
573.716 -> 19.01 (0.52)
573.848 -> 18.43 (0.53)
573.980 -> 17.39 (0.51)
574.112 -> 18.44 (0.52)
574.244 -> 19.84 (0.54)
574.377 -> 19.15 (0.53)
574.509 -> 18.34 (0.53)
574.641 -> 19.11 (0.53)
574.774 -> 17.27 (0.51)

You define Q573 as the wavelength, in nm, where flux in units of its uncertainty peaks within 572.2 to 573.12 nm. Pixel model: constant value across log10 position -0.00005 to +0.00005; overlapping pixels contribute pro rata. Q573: 572.396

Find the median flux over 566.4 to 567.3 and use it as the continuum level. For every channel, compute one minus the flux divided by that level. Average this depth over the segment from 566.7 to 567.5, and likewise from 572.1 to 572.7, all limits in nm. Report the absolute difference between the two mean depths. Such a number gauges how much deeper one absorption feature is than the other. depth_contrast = 0.006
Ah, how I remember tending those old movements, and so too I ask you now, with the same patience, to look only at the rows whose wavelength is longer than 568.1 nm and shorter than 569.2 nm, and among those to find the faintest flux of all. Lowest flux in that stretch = 18.61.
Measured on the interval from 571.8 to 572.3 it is 18.27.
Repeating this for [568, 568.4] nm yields 17.9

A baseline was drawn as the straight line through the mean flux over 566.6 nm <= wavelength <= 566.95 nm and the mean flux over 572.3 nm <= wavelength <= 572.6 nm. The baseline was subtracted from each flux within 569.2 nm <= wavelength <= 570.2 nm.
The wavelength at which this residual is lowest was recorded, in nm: 570.160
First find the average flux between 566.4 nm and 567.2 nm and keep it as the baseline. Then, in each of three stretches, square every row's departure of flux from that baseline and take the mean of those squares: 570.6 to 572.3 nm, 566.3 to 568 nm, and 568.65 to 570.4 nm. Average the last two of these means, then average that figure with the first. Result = 0.13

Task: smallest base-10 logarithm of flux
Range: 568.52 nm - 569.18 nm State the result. 1.27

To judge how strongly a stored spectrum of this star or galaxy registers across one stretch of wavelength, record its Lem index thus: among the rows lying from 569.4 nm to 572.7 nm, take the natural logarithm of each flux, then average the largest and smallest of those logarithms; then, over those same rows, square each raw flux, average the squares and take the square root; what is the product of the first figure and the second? 54.5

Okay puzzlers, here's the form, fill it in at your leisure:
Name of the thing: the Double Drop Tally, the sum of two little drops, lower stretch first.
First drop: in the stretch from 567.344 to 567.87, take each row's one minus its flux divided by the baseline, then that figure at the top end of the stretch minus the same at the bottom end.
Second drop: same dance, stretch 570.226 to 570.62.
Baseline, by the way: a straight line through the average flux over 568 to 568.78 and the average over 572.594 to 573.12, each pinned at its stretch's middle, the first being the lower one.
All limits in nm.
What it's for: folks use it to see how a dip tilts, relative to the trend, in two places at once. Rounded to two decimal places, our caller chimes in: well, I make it -0.02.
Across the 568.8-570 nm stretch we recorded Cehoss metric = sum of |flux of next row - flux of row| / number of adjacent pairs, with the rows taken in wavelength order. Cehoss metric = 0.29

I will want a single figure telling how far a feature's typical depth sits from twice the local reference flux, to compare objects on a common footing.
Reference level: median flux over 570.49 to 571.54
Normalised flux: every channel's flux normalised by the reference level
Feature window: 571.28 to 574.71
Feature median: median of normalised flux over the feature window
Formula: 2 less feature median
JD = 1.02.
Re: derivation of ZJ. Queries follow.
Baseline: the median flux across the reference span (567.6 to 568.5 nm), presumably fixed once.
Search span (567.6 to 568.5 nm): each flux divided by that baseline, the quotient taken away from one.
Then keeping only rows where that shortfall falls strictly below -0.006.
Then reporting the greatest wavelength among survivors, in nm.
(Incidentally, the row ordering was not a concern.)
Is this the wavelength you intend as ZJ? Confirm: 568.325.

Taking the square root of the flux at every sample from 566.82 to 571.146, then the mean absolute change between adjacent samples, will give 0.051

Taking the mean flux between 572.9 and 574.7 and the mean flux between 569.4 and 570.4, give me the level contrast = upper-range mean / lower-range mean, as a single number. 1.00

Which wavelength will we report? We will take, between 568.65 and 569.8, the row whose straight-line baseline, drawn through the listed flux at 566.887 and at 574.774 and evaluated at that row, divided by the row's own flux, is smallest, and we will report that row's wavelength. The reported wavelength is 568.718 nm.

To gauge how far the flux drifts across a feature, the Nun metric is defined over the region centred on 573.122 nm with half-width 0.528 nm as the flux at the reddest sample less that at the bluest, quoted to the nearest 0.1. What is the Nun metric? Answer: 1.6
